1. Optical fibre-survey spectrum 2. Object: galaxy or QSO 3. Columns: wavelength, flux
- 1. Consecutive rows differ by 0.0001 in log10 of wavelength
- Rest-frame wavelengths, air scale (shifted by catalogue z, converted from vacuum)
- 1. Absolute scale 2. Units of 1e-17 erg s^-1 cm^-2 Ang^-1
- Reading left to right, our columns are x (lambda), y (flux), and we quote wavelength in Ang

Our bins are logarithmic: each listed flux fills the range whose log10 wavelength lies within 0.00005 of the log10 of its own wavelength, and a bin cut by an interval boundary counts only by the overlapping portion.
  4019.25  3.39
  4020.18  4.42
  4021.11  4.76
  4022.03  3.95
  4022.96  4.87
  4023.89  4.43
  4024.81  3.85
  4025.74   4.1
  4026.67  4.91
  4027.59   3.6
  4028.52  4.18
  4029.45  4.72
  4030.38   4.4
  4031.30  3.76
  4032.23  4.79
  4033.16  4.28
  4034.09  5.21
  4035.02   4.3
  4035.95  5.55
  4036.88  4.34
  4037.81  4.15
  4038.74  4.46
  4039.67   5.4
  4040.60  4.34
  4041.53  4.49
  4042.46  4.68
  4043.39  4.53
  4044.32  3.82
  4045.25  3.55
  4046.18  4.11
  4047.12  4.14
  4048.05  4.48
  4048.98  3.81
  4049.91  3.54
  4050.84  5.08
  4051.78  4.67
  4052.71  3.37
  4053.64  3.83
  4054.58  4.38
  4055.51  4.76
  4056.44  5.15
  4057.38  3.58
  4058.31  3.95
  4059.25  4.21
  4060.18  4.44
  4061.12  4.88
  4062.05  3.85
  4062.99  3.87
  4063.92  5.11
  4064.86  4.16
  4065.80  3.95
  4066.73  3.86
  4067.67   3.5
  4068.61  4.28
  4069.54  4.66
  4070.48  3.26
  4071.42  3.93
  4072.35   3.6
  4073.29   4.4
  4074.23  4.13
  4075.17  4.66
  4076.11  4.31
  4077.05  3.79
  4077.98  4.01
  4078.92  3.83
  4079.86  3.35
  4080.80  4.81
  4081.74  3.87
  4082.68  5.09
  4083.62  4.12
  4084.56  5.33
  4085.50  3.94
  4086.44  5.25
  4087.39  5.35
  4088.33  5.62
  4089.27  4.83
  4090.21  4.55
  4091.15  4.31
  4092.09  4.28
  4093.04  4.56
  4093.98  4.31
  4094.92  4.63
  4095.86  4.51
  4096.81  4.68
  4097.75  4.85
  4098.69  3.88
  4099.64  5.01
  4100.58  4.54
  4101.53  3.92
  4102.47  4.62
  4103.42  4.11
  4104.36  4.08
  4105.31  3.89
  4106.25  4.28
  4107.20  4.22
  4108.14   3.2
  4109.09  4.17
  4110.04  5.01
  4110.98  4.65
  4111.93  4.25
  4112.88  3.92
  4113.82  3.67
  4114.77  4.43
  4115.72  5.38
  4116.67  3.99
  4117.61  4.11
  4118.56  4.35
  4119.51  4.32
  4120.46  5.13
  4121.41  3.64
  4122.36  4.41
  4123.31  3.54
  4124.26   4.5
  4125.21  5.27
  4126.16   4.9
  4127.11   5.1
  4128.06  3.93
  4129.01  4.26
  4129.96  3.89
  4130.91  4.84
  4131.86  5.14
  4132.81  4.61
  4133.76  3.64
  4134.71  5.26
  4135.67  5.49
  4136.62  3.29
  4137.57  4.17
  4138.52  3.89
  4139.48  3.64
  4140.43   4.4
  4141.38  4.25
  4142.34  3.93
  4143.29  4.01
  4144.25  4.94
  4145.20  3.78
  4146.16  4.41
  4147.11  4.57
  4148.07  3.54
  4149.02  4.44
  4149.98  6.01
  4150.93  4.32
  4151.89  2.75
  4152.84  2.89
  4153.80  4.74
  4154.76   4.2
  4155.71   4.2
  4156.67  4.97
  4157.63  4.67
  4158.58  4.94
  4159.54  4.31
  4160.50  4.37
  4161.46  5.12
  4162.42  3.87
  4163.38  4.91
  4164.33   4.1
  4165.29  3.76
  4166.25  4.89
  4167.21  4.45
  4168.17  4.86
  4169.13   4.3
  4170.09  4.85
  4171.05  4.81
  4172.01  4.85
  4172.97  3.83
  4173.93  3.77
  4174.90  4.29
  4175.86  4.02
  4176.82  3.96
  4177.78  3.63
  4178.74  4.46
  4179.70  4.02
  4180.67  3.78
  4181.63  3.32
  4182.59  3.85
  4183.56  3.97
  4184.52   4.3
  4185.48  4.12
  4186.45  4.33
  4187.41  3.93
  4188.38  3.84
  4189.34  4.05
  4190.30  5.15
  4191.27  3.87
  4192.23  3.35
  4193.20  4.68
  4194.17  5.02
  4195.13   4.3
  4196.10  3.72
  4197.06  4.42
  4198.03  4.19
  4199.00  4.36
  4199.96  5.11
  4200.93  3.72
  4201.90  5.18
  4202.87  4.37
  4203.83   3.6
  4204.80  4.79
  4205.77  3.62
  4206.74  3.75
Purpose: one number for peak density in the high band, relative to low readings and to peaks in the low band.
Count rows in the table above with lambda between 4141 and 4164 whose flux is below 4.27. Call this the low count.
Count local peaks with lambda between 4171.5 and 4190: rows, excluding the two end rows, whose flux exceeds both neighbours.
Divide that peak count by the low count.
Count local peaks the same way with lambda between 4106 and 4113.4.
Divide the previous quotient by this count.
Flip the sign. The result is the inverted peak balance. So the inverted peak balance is -0.40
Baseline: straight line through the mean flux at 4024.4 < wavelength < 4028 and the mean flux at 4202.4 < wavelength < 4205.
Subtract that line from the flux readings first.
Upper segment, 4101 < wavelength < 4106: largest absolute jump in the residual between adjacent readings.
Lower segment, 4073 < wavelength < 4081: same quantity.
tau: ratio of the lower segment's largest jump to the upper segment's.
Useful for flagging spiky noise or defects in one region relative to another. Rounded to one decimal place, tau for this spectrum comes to 2.1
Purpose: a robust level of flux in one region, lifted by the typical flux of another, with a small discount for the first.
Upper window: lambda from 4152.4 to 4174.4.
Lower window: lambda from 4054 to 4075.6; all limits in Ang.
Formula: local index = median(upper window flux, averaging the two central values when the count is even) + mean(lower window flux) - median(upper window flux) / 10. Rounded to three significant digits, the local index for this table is 8.20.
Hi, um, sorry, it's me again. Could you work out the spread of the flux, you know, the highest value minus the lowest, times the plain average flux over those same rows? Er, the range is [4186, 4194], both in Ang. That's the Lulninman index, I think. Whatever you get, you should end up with 7.5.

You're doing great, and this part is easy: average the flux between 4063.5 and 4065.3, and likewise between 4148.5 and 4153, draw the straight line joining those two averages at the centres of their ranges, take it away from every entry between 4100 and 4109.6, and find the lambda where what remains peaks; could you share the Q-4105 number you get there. 4102.47 Ang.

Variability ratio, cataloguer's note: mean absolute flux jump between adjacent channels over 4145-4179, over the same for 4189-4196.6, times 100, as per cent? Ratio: 77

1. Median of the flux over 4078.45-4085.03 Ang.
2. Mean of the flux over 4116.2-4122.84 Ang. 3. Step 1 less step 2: -0.16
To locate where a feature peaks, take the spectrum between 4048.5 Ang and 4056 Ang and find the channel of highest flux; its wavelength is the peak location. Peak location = 4050.84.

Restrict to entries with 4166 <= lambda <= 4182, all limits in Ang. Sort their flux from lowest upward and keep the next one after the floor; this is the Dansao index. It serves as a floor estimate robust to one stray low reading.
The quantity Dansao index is 3.63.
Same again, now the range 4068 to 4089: 3.35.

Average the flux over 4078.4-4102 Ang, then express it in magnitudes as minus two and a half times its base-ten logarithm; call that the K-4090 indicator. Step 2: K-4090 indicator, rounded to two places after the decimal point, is -1.64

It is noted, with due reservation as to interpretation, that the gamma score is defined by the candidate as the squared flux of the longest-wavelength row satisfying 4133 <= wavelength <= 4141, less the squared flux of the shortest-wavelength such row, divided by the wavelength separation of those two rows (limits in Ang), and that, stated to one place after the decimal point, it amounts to 0.9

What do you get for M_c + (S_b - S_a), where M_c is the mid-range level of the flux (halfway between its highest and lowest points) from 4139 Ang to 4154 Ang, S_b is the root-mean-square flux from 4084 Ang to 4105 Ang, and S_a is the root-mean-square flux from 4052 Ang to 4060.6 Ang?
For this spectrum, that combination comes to 4.8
